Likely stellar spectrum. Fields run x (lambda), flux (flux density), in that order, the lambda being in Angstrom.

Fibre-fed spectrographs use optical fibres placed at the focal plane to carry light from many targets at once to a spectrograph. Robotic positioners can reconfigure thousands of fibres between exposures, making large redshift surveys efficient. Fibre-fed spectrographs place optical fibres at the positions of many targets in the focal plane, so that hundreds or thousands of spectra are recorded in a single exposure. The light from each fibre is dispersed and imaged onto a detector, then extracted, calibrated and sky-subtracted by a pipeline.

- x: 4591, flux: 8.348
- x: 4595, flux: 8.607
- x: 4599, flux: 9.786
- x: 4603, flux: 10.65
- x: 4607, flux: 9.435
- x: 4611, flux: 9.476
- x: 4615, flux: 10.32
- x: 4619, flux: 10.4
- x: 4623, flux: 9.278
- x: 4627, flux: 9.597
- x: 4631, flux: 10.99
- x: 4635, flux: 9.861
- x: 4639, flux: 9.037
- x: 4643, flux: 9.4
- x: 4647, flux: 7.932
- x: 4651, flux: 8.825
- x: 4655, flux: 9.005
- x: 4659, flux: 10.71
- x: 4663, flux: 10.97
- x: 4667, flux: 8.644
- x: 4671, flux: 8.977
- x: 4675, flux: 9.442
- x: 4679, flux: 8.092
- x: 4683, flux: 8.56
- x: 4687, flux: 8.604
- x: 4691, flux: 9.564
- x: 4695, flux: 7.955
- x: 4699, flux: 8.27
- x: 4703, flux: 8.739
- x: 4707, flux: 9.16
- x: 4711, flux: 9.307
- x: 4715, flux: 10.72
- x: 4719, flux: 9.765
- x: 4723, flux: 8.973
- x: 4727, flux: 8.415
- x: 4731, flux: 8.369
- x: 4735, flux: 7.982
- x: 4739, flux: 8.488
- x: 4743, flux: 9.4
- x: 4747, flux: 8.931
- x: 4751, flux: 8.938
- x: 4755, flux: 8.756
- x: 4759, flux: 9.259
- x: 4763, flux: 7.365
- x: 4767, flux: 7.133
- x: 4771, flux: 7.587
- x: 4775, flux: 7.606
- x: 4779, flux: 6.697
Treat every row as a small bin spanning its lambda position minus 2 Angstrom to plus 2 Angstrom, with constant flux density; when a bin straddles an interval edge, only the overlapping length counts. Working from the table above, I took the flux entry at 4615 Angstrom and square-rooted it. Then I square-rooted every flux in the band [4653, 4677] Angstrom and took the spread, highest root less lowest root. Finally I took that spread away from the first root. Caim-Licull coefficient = 2.840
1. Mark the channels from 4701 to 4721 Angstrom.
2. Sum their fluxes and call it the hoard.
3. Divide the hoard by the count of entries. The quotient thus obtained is 9.54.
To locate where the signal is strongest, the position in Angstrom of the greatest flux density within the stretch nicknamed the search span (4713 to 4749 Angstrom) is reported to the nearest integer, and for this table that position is 4715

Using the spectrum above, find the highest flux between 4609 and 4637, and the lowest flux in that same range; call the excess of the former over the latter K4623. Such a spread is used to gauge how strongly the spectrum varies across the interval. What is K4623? 1.7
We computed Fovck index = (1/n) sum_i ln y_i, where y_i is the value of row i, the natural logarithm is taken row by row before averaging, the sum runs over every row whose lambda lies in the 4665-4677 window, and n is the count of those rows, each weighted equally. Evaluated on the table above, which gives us 2.20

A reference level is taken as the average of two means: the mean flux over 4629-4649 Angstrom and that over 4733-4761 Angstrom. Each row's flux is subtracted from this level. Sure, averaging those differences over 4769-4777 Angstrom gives 1.5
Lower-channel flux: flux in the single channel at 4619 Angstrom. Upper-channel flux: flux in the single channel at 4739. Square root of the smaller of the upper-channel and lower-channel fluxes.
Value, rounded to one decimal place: 2.9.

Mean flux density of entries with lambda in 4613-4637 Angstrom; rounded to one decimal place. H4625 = 10.1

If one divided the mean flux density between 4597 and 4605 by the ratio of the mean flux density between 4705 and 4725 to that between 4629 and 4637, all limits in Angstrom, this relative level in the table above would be 11.1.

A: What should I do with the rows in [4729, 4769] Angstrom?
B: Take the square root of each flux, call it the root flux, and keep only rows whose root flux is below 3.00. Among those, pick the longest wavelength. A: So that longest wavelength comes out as 4767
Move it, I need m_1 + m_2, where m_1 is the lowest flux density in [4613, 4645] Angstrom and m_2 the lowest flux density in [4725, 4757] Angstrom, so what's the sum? 17.0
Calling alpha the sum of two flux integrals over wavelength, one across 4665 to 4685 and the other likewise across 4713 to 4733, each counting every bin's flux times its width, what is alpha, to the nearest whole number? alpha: 360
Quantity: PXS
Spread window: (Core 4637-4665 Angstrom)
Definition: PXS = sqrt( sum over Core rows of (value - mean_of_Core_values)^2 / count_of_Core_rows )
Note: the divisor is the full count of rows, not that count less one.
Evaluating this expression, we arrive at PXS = 1.00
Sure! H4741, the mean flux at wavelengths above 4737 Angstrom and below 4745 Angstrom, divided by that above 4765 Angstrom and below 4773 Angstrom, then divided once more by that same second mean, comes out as 0.165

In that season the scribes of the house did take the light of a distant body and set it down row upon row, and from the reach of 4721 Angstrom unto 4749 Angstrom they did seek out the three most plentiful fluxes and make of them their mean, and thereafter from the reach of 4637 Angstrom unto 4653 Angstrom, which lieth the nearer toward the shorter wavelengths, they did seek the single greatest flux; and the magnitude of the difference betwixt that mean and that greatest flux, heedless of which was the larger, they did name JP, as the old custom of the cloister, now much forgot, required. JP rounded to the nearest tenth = 0.3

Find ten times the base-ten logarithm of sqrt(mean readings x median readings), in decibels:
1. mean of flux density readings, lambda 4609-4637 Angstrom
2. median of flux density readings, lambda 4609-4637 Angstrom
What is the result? 9.97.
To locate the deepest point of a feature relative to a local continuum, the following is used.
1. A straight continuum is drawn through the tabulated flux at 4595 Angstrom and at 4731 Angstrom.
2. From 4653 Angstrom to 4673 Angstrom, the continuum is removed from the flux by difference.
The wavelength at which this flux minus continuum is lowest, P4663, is 4667 Angstrom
